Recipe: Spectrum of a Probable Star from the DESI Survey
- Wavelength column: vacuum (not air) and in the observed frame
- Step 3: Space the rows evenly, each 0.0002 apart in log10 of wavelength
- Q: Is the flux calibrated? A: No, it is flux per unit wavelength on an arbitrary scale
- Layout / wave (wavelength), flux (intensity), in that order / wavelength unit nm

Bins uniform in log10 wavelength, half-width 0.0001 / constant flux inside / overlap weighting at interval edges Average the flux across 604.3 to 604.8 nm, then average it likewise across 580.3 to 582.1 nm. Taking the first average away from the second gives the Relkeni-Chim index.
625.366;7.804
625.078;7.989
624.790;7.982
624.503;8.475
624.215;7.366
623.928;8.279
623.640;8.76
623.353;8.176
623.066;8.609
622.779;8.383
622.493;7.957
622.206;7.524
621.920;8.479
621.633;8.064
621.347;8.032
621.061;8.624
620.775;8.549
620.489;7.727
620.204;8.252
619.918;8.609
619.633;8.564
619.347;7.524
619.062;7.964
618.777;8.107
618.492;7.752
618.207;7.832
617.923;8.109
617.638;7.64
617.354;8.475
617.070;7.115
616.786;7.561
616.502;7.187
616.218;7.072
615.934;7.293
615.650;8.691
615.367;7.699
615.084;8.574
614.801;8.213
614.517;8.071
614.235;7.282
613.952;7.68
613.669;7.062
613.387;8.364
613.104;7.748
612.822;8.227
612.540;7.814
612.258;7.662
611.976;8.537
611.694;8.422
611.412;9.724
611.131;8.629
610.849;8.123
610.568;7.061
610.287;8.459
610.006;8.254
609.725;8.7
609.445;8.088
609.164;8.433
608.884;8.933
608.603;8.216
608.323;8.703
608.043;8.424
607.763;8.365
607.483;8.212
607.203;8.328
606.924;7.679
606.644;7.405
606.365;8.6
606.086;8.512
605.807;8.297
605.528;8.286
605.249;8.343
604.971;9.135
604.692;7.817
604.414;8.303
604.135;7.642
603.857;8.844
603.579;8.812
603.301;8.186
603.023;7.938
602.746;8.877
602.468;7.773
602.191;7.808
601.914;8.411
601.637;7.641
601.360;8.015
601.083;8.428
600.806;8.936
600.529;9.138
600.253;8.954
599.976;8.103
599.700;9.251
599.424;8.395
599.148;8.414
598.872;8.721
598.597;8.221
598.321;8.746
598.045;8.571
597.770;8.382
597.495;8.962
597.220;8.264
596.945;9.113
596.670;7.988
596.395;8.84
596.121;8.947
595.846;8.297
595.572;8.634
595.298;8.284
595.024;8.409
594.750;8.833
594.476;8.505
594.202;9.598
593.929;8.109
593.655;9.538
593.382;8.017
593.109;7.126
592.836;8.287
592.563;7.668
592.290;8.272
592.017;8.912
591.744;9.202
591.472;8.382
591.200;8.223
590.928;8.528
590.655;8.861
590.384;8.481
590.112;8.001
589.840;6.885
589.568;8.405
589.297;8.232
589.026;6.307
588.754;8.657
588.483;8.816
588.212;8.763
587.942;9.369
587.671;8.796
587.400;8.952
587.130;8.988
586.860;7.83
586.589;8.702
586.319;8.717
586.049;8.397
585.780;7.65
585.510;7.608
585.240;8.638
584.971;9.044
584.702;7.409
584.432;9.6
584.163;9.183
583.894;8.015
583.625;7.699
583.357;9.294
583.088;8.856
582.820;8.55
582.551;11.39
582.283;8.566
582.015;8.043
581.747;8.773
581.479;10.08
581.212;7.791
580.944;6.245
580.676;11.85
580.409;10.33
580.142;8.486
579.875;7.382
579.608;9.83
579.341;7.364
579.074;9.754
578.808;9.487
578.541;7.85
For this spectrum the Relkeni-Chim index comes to 1.0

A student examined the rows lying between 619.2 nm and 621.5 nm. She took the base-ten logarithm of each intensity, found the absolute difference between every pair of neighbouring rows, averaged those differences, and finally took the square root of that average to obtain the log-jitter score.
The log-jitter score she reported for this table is 0.162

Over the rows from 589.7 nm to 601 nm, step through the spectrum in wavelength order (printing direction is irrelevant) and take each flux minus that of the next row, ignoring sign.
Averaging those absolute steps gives 0.62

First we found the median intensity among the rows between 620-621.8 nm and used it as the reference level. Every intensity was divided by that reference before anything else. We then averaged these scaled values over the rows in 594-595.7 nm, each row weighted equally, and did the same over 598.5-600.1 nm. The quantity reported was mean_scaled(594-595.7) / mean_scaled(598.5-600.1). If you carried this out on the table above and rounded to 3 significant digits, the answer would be 1.02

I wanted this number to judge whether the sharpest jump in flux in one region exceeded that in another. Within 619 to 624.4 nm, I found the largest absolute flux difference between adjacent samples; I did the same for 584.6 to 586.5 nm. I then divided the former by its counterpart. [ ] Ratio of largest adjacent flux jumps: 0.64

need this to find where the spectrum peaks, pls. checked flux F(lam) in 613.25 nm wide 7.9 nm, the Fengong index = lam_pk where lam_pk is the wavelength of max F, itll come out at 611.412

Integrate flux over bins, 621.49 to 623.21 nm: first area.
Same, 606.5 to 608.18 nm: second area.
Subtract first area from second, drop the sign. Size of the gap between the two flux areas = 0.5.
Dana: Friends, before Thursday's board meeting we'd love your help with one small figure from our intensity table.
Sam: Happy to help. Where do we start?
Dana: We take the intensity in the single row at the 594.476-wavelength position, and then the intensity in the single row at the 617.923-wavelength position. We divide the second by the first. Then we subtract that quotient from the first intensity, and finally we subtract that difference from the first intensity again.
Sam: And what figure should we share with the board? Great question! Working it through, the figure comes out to 0.95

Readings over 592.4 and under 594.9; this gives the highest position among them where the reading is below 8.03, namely 593.382 nm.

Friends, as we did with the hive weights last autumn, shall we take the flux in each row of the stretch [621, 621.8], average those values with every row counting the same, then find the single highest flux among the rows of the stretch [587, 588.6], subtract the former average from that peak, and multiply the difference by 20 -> 23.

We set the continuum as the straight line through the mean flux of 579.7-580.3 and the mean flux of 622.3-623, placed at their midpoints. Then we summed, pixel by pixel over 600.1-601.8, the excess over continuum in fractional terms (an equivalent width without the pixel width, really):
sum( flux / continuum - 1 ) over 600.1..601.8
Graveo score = 0.3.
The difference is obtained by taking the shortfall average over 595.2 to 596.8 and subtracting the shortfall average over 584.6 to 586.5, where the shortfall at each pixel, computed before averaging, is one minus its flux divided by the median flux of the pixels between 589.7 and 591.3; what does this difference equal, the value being -0.03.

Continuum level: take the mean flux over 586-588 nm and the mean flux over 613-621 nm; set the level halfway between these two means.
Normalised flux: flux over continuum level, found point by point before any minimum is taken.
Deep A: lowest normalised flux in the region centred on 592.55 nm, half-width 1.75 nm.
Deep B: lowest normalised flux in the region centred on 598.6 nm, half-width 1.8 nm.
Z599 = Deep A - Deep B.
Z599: -0.12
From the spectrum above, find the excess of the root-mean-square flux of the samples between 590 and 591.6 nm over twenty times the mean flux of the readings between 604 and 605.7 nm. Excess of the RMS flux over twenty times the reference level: -156.7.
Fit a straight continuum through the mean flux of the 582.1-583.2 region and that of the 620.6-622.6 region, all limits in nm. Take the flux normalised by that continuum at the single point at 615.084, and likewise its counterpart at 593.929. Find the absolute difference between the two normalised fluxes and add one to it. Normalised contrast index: 1.12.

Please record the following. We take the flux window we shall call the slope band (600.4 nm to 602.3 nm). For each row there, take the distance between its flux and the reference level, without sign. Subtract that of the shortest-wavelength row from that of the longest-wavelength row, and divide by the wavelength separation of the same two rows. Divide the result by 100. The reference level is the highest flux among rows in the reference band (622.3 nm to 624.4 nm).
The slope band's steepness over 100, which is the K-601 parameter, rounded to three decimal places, 0.003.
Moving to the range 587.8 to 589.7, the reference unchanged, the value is -0.002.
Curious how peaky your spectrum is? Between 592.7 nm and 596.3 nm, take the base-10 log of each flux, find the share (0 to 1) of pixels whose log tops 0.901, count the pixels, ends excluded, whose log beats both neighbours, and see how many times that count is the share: 4.3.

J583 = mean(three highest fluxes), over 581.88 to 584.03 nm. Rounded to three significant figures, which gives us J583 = 9.85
